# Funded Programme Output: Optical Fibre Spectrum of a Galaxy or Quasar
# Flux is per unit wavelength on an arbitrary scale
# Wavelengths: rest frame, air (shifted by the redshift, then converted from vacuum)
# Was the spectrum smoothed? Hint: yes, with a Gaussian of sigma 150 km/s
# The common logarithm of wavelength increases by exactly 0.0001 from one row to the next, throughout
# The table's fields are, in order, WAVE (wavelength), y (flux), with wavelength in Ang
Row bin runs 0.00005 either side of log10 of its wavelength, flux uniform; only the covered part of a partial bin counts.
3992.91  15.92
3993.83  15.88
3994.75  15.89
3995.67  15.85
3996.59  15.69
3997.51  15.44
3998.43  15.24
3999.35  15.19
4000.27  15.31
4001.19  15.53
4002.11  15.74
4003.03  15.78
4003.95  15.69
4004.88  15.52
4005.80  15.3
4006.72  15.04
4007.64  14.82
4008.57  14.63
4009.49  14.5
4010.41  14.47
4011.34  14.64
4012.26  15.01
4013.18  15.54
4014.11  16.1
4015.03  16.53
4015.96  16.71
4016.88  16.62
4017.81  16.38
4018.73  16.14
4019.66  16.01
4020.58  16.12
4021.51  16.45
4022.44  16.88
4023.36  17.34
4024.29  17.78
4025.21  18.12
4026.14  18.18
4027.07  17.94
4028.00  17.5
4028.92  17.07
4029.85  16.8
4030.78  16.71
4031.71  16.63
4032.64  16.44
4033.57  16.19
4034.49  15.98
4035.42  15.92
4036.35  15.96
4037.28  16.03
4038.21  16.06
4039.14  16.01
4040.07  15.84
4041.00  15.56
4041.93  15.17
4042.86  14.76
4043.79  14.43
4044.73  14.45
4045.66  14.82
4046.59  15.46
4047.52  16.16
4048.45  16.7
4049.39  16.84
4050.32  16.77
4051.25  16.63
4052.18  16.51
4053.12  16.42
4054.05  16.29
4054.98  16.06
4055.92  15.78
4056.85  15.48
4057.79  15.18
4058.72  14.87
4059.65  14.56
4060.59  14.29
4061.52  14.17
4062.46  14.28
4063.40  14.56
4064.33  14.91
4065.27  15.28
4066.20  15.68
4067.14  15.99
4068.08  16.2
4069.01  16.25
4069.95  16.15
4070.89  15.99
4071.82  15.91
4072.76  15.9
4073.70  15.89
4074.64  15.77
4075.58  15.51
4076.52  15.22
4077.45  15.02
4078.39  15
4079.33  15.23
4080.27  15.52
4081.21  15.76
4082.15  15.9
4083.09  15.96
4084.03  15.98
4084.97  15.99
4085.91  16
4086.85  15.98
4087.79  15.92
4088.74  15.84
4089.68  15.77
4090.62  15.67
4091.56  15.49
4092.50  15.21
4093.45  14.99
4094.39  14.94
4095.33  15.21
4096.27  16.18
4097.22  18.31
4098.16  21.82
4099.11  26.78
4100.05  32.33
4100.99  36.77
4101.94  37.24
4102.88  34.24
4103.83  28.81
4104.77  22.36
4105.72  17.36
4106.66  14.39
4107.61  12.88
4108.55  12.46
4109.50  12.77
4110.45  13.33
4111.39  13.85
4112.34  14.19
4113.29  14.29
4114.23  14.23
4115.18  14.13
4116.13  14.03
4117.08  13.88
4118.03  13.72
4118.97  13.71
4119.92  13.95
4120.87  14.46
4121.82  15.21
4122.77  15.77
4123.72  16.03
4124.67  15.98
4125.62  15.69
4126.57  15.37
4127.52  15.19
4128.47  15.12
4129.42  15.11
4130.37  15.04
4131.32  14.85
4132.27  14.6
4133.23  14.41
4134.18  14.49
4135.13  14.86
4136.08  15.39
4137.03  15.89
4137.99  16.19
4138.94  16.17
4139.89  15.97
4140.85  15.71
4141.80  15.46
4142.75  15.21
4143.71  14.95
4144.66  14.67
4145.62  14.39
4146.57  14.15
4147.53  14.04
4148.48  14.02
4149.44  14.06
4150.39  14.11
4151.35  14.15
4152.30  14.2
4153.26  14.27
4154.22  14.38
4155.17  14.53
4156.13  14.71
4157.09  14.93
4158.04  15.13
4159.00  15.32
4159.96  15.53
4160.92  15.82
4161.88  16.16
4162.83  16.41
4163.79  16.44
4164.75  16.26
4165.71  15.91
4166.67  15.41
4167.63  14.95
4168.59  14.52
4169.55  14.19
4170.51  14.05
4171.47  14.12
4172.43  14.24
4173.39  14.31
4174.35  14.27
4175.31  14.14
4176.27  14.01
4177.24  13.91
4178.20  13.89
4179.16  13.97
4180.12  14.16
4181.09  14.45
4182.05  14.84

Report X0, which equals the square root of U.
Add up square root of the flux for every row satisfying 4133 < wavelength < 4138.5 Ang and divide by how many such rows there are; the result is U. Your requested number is 1.974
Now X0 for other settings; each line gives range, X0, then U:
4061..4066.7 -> 1.962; 3.85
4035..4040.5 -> 1.999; 4.00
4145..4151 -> 1.939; 3.76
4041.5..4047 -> 1.963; 3.85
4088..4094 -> 1.984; 3.94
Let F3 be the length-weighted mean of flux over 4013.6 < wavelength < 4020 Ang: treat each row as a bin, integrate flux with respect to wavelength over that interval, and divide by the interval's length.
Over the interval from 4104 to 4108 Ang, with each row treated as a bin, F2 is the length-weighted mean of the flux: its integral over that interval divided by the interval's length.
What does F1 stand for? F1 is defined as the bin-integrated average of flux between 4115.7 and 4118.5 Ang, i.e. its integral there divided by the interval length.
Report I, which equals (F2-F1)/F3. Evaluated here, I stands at 0.24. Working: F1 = 13.9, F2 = 17.7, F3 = 16.3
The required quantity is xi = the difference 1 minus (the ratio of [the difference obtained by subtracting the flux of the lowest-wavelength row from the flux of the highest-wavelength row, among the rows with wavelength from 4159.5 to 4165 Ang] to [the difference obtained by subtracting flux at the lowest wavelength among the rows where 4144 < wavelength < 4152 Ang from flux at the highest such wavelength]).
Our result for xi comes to 2.4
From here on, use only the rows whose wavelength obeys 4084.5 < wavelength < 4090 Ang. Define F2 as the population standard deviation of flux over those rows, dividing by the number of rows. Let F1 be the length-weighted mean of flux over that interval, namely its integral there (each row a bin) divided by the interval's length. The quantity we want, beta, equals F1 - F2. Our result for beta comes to 15.8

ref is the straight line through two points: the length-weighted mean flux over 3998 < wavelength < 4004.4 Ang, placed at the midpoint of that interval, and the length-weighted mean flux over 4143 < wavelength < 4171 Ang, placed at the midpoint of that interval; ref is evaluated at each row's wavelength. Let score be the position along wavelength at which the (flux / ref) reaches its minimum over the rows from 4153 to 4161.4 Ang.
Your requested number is 4153.26 Ang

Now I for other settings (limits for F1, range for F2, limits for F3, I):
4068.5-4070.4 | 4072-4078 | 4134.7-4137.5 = -0.04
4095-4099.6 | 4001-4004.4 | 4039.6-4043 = -0.27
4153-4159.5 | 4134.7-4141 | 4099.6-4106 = 0.03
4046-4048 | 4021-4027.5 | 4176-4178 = 0.12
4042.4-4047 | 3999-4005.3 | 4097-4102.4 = 0.03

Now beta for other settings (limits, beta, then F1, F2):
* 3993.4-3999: 15.4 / 15.7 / 0.25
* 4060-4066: 14.2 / 14.6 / 0.40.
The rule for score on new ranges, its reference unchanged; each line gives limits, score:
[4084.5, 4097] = 4094.39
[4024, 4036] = 4035.42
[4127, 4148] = 4147.53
